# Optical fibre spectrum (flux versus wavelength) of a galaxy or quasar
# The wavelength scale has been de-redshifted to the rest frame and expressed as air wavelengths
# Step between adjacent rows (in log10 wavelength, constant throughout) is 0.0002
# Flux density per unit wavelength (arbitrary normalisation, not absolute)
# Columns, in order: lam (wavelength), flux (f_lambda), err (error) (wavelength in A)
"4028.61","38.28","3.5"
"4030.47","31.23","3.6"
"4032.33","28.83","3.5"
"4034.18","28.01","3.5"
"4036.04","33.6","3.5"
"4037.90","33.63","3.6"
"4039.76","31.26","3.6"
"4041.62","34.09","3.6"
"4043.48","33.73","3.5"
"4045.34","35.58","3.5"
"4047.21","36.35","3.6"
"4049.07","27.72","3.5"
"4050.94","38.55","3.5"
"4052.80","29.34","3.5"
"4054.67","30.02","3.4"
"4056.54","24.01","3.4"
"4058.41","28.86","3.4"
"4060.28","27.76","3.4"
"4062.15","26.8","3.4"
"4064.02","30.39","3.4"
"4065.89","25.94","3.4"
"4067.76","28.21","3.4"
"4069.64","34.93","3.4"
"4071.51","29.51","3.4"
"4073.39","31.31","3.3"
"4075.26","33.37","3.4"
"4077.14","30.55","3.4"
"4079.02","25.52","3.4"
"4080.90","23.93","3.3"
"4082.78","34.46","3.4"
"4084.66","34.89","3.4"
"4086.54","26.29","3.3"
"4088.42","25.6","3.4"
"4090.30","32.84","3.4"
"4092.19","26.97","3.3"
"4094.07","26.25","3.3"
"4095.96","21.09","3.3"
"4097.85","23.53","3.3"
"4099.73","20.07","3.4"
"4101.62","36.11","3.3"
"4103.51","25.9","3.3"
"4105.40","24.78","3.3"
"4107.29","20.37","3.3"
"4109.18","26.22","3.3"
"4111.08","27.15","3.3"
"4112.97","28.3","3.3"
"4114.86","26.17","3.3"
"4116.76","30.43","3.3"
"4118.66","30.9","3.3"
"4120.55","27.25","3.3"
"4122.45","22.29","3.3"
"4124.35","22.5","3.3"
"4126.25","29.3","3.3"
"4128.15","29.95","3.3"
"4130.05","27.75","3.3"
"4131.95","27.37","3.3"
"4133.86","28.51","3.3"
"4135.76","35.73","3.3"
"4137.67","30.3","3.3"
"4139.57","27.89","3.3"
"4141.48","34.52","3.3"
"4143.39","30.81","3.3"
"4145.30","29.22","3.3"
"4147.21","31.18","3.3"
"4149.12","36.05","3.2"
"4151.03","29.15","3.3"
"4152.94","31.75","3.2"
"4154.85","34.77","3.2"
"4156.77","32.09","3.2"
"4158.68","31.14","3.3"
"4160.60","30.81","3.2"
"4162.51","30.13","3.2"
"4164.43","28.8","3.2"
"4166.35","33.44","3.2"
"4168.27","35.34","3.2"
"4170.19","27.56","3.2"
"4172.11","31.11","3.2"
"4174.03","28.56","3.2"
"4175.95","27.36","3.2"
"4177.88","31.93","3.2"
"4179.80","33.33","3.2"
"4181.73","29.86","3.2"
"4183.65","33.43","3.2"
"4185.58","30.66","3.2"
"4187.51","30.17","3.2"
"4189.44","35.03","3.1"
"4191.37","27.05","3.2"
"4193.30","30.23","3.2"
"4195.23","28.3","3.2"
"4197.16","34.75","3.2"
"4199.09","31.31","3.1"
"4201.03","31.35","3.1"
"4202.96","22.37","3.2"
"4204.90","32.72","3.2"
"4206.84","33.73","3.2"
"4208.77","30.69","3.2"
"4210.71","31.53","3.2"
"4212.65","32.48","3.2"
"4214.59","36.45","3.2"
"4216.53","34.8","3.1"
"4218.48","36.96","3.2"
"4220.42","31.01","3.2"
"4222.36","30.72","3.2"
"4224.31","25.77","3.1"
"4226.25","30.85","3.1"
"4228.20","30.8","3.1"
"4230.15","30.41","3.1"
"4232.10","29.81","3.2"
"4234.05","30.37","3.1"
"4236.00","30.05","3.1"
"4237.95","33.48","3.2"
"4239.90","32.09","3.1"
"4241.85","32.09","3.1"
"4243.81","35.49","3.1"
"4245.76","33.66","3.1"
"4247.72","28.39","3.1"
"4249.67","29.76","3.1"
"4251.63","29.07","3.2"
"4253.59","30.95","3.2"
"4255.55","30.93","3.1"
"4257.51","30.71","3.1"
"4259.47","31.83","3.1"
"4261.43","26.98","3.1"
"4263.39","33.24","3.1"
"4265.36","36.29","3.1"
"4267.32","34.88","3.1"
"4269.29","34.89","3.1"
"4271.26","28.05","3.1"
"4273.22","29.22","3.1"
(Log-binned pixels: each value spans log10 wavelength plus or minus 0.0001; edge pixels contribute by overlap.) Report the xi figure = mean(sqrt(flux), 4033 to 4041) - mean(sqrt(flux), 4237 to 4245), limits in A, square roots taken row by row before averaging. -0.148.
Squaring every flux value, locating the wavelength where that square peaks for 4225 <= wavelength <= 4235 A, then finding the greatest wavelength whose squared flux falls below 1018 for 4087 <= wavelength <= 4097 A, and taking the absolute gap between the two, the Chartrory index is 130.3 A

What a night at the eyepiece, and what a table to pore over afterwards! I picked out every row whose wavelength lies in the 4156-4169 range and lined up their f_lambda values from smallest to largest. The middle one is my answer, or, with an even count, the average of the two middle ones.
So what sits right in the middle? 31.1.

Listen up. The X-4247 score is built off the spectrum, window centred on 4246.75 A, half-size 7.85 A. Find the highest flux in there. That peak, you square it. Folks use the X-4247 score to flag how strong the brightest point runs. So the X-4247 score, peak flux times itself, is 1260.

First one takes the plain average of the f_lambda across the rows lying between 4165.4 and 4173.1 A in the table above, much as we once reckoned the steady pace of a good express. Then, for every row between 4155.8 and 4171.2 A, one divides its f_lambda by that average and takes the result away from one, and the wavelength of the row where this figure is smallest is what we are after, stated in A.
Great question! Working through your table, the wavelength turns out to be 4168.27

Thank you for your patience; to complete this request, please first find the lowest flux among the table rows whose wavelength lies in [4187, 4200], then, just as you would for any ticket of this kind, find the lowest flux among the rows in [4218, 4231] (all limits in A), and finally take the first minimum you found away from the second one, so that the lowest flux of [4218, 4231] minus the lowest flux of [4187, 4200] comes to -1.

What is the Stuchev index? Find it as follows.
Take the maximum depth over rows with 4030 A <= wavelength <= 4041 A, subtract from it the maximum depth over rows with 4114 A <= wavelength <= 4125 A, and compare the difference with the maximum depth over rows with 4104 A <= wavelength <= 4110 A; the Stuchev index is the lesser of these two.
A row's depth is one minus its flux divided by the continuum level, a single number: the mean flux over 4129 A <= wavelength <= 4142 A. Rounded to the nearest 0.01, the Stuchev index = -0.19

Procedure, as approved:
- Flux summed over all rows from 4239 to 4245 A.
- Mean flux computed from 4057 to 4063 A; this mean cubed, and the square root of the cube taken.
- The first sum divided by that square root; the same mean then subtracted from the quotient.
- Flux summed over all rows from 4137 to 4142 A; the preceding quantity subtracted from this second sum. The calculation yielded 120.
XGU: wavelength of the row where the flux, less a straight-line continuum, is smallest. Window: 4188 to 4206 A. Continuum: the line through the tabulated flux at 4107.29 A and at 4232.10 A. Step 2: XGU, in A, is 4202.96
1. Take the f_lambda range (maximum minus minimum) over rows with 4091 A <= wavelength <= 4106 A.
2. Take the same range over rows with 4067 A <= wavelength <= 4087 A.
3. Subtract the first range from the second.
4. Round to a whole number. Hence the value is -5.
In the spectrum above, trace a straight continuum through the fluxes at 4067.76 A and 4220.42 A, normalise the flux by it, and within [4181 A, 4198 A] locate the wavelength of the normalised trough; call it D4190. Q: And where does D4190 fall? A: 4191.37 A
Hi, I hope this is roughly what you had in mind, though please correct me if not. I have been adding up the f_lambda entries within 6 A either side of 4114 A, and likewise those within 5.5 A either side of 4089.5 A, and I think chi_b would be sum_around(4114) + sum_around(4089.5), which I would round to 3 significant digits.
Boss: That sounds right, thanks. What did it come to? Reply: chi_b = 342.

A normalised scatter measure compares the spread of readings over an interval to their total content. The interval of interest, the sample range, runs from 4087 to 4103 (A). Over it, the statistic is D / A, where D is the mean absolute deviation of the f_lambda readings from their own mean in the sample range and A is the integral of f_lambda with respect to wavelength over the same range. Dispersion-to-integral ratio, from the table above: 0.010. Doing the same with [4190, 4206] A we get 0.006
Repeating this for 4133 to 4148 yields 0.004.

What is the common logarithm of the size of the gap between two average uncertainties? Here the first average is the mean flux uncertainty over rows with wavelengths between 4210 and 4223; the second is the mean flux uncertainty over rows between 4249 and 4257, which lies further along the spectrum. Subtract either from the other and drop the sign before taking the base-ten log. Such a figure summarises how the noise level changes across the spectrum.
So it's -1.4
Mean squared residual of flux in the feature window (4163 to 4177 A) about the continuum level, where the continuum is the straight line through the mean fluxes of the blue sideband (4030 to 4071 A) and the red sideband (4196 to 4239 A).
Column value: 9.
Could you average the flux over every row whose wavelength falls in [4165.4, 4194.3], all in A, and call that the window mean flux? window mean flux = 31.0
